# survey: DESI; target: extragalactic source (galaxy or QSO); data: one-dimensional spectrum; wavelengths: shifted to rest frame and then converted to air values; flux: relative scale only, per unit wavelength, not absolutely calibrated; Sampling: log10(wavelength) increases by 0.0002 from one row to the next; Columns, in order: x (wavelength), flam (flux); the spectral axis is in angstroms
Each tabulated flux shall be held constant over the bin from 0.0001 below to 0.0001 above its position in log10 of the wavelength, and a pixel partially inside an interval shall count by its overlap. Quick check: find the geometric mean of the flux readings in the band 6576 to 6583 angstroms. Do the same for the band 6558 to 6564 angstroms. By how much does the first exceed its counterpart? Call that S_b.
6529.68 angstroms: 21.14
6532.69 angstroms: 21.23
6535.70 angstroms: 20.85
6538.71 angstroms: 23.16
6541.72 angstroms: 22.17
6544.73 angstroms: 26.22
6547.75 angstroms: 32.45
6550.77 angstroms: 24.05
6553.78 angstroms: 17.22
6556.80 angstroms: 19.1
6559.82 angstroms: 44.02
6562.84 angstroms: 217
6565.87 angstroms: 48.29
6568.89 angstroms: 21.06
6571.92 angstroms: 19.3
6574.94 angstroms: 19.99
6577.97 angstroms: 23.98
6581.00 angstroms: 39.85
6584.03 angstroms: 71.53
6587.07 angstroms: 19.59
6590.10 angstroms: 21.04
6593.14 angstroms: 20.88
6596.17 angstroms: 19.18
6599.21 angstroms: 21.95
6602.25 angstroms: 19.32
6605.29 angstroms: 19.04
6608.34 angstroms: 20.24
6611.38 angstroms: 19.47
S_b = -67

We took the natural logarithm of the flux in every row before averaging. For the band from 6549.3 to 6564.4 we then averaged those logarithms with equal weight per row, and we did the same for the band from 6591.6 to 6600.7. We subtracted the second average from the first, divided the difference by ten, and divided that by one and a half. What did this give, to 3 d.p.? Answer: 0.040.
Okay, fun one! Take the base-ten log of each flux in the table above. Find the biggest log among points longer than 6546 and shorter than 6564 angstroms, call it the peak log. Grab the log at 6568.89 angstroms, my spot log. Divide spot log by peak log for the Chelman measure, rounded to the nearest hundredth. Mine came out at 0.57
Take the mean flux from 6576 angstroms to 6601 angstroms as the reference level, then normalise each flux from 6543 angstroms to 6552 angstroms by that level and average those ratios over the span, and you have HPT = 0.93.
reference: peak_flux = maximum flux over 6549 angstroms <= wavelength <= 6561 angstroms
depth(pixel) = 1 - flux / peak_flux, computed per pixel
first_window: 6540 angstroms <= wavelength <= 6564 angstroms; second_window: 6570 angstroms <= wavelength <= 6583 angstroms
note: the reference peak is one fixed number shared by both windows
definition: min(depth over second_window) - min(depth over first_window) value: 4.0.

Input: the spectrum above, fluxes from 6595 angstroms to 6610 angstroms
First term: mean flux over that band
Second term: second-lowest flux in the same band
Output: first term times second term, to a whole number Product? 383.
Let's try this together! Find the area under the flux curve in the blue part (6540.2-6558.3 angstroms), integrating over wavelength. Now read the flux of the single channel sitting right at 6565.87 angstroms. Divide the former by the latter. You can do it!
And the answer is 9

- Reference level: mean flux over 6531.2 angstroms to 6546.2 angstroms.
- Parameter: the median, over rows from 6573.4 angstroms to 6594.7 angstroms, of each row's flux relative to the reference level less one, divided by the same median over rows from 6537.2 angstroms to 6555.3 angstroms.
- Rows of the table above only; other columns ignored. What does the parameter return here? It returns -1.9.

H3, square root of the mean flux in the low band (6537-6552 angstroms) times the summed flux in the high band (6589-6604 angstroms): 51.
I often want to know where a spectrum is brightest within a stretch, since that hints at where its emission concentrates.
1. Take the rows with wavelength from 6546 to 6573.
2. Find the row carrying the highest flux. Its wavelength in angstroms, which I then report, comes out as 6562.84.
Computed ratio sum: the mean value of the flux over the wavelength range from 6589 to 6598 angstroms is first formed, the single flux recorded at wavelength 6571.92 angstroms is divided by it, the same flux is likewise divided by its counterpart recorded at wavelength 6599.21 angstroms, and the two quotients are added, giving 1.83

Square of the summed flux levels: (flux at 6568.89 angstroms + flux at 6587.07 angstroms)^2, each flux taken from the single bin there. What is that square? 1652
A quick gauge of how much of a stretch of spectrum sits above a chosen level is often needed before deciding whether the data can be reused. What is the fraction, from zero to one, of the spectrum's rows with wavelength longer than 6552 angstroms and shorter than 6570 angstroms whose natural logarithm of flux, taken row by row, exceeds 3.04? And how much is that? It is 0.67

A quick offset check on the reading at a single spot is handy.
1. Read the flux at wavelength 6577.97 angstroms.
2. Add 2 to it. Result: 26.0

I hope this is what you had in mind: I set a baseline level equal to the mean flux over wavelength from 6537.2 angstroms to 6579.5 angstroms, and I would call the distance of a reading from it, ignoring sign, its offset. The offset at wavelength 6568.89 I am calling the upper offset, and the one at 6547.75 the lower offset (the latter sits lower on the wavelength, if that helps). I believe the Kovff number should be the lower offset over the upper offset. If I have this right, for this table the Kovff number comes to 0.39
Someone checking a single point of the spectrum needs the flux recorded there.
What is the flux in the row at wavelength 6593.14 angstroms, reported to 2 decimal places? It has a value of 20.88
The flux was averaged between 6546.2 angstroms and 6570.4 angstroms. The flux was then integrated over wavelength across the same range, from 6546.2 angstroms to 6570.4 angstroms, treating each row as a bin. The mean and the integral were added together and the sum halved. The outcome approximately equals 666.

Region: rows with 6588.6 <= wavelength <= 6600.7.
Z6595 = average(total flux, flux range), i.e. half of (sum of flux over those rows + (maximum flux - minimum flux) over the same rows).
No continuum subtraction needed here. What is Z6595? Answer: 43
